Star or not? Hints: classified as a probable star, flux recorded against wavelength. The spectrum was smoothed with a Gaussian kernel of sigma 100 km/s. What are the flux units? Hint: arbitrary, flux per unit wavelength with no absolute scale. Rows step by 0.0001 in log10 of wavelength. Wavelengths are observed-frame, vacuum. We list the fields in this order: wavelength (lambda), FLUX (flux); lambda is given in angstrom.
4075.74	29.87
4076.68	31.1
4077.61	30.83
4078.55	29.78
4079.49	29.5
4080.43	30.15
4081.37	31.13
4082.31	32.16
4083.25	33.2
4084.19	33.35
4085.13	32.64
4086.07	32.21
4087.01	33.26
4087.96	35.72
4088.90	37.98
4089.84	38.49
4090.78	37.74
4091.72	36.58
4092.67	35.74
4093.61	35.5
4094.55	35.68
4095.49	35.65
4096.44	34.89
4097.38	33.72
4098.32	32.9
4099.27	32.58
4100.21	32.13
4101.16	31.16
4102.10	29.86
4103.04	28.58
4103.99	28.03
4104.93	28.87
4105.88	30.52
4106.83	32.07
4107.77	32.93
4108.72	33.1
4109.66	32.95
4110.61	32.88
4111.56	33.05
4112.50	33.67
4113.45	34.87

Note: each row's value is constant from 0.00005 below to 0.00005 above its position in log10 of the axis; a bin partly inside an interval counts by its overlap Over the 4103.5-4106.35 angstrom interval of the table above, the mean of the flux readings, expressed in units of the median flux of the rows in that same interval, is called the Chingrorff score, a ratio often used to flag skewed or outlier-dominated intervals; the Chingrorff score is 1.01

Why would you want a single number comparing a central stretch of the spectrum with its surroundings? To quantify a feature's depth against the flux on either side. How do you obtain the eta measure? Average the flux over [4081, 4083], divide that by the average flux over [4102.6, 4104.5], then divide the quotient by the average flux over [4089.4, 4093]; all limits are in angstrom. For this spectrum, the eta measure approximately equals 0.030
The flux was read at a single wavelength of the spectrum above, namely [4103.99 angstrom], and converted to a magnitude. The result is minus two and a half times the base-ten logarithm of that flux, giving -3.619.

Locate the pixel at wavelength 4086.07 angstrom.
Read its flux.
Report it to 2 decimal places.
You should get 32.21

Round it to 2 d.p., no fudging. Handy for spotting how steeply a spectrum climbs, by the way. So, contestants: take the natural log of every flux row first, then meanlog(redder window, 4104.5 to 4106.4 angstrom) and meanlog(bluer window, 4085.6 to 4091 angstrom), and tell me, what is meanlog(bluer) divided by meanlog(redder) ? 1.06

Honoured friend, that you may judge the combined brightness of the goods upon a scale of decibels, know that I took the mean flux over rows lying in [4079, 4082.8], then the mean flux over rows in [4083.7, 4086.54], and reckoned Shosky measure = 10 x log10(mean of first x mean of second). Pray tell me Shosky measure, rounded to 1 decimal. 30.0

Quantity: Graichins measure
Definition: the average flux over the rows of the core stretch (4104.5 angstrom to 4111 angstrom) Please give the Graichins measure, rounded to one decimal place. 31.9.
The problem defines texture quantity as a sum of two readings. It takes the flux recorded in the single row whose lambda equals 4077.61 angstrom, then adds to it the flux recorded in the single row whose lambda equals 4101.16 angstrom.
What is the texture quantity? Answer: 62.0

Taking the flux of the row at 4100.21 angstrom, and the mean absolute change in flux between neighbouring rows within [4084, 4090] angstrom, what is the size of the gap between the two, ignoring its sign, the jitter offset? 30.9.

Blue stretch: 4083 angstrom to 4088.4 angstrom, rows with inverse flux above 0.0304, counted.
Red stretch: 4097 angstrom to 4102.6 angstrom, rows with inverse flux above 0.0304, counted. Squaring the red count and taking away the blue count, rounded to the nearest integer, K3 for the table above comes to 14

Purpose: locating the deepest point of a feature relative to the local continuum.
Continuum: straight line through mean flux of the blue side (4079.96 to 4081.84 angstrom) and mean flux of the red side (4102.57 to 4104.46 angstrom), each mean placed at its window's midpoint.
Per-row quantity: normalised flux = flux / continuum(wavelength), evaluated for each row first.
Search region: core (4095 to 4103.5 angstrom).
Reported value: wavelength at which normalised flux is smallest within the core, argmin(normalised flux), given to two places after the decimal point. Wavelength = 4103.04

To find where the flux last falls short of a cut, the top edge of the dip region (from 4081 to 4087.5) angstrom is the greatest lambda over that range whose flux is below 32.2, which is 4082.31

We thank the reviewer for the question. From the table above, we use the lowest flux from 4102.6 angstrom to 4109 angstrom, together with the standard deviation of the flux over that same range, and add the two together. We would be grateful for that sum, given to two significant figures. 30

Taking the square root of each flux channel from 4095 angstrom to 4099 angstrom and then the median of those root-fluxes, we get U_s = 5.9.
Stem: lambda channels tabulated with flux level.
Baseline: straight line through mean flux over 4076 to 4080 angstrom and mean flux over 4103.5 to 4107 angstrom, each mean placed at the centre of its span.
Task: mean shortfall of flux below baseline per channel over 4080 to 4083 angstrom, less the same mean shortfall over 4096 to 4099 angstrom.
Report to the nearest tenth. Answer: 2.9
